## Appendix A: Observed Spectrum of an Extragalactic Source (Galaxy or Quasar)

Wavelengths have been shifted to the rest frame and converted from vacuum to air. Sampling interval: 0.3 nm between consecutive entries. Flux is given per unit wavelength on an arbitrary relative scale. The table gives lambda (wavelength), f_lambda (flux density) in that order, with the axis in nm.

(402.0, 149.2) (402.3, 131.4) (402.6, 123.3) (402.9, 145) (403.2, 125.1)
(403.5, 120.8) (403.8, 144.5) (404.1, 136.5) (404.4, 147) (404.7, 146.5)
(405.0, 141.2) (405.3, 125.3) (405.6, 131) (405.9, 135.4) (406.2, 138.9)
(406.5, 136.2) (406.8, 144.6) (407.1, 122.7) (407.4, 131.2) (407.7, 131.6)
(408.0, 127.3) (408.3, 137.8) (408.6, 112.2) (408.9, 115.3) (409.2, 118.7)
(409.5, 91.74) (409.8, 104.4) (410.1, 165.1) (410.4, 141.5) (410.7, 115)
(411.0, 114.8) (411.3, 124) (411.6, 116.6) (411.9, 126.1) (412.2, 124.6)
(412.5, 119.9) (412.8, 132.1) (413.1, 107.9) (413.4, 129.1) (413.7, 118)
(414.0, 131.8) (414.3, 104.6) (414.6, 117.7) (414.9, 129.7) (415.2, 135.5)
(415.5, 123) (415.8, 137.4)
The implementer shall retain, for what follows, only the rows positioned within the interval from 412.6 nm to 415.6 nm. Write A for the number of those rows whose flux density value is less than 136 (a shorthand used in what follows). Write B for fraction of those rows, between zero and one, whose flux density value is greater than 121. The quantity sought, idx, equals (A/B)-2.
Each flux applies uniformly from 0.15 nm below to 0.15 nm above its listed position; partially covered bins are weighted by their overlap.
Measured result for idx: 15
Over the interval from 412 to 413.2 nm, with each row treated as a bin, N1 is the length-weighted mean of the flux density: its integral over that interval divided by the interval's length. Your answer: 122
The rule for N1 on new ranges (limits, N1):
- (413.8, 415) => 120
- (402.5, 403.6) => 129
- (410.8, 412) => 120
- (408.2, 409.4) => 119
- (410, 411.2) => 132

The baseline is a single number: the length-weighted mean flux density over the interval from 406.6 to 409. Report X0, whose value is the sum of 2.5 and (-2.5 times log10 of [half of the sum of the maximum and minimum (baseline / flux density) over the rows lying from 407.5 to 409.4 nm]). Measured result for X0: 2.46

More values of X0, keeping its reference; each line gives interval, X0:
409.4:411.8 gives 2.41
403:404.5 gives 2.54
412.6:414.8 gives 2.40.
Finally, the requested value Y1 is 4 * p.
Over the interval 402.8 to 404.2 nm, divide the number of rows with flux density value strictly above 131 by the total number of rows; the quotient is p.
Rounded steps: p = 0.6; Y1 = 2.4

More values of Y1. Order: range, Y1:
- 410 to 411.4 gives 1.6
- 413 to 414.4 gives 0.8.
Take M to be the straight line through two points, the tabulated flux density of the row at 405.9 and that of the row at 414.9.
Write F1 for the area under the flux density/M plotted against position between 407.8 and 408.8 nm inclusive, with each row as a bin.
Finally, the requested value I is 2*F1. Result 1.9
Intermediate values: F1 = 0.9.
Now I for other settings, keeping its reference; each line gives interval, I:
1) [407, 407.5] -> 0.9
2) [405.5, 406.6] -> 2.2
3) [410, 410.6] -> 1.3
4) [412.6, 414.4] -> 3.3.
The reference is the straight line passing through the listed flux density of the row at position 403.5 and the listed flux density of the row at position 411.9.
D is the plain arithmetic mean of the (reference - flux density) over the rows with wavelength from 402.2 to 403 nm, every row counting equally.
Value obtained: -13.0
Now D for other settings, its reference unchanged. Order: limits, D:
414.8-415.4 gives -4.5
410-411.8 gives -4.1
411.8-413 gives 0.7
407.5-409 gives -1.0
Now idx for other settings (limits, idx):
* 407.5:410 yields 17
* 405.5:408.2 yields 4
